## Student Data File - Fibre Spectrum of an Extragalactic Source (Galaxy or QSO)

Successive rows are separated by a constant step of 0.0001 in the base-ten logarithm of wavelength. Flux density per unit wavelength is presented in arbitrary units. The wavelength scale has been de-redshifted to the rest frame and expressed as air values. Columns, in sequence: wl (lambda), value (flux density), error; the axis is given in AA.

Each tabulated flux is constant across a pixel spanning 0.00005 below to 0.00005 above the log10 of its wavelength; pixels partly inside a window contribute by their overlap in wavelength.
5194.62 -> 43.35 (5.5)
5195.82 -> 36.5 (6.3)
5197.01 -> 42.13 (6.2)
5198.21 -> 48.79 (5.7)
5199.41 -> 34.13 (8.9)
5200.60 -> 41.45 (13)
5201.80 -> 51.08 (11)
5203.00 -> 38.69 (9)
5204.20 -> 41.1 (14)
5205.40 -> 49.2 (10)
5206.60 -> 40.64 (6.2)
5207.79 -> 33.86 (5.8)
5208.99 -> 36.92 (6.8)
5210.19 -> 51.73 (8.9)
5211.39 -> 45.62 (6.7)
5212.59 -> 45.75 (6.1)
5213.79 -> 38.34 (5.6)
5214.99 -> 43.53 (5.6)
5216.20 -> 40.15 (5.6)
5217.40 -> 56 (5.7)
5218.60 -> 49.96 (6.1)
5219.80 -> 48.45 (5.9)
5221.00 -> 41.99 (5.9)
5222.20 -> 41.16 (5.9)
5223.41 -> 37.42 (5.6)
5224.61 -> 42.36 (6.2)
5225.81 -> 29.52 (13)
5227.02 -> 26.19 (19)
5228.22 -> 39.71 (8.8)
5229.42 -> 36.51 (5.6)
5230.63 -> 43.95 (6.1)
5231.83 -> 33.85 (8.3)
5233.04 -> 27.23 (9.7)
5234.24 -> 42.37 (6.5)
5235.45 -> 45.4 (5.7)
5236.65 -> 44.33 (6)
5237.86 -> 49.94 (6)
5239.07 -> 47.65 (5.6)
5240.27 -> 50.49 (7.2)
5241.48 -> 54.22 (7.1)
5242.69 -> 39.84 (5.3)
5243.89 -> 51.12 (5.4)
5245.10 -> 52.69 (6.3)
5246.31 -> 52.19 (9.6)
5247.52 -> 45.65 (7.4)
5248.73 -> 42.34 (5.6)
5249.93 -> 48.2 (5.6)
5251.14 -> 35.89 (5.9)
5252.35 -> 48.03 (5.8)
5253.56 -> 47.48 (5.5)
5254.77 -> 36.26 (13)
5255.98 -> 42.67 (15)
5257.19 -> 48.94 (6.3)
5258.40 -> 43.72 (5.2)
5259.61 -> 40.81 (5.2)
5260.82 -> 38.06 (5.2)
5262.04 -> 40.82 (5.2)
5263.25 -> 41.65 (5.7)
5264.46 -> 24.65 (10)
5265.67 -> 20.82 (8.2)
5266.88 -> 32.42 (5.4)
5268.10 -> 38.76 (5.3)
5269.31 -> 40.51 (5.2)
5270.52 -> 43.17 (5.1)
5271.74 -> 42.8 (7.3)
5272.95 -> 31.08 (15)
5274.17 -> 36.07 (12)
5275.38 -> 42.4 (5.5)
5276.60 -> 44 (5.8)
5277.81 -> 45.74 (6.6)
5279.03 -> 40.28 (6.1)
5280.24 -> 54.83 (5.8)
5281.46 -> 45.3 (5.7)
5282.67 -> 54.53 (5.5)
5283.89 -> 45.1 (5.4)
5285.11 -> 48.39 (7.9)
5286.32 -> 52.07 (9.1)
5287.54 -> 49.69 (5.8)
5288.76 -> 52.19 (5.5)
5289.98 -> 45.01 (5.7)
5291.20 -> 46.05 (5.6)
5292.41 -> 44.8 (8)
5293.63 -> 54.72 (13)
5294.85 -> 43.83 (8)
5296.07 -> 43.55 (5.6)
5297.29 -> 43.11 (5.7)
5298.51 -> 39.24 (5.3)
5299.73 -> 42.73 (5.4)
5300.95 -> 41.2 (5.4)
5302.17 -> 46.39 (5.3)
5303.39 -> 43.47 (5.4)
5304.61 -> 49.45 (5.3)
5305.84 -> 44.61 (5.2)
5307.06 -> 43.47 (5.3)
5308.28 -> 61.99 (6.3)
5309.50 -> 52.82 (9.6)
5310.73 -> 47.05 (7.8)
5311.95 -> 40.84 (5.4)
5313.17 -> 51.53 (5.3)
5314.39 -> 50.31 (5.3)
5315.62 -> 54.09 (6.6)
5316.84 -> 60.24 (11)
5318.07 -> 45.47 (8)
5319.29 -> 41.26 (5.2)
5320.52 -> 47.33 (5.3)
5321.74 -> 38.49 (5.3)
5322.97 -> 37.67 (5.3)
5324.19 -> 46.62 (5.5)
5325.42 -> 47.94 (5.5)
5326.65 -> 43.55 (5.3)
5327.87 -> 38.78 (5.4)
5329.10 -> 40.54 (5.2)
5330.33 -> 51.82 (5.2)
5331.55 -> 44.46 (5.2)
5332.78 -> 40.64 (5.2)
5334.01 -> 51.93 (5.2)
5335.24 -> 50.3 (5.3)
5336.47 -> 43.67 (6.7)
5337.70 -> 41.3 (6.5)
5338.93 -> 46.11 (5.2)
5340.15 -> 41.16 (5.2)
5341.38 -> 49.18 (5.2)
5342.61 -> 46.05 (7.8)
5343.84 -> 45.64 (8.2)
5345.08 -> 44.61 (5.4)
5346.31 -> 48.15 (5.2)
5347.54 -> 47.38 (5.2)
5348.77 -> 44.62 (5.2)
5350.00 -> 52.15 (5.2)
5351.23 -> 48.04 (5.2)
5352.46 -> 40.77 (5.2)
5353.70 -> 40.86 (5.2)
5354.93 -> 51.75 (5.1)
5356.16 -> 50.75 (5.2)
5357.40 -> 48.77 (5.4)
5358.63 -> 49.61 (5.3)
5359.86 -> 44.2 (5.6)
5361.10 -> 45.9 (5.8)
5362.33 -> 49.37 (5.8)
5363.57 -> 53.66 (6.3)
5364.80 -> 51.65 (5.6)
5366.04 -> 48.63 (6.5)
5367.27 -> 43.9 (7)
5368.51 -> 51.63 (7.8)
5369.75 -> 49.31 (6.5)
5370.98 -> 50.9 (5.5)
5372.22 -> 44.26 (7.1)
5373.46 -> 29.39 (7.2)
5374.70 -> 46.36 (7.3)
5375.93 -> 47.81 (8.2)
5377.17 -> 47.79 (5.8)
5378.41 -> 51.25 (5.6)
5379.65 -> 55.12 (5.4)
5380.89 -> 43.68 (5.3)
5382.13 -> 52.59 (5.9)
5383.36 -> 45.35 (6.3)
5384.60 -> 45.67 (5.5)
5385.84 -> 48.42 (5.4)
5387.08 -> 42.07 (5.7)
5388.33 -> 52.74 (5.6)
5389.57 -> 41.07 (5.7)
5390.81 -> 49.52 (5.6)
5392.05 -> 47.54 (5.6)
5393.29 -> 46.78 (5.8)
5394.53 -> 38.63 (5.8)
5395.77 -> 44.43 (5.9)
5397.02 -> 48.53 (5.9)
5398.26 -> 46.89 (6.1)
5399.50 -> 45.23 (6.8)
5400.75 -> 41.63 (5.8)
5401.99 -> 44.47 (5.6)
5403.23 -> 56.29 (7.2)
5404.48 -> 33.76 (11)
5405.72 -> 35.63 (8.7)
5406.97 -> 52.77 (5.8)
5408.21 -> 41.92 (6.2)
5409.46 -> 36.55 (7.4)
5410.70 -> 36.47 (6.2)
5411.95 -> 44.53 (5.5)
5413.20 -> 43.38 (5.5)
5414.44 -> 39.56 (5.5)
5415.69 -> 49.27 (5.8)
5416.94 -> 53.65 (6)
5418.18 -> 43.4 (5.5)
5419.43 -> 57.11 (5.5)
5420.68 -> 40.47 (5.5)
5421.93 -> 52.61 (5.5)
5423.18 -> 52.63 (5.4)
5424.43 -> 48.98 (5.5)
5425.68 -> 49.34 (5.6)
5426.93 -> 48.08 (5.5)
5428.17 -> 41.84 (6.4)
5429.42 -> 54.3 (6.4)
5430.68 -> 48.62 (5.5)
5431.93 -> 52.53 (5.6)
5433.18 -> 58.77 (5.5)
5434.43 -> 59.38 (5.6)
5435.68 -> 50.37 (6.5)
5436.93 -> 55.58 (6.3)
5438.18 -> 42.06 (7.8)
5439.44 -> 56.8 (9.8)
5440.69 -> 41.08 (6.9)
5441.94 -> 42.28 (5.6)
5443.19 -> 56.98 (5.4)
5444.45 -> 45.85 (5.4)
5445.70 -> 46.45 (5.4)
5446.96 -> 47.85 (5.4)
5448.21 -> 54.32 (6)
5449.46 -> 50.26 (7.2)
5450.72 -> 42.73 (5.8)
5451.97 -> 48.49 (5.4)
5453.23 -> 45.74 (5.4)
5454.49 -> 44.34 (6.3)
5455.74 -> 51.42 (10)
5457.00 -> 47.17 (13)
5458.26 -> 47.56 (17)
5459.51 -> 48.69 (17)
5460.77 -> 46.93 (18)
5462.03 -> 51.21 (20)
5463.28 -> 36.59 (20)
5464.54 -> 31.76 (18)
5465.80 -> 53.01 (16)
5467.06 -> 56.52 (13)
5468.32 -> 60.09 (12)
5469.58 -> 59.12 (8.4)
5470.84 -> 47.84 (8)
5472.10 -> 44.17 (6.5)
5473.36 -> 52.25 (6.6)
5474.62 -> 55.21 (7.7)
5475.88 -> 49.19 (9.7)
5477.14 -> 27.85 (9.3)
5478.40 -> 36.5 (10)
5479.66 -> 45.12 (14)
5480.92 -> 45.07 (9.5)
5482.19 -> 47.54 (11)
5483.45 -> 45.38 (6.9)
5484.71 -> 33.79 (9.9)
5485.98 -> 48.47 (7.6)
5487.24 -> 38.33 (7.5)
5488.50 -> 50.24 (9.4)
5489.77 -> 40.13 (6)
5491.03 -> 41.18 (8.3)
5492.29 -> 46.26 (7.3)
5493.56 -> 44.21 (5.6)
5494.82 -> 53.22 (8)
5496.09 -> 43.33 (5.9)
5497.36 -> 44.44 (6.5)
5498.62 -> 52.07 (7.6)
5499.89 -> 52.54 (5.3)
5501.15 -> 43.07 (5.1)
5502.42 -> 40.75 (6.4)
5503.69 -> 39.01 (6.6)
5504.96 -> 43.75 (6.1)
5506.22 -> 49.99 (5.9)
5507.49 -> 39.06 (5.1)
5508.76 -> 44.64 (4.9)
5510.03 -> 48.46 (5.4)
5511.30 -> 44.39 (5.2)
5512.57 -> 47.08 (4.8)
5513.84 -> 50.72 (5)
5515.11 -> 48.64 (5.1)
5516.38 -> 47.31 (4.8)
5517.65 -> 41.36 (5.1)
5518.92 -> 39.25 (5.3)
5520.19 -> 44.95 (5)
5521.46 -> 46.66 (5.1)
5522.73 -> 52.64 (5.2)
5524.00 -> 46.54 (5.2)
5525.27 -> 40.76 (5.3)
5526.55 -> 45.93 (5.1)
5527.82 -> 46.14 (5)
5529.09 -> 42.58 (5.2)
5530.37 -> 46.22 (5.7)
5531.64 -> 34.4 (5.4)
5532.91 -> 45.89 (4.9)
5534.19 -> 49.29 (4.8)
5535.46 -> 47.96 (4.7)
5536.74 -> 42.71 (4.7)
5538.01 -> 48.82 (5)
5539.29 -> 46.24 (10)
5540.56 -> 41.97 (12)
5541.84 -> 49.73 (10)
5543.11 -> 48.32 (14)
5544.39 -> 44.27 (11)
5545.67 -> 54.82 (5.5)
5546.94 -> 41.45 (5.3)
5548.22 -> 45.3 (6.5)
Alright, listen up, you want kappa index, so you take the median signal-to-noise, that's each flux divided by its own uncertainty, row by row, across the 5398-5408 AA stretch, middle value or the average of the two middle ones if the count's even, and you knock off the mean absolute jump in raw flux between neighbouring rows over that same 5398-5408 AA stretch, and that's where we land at -1.3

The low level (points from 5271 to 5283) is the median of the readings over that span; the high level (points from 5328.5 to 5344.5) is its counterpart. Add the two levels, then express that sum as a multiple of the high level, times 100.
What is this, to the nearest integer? 195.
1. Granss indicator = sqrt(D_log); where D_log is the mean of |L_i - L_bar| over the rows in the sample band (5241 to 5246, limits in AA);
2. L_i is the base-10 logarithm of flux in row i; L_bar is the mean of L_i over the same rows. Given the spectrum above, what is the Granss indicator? 0.21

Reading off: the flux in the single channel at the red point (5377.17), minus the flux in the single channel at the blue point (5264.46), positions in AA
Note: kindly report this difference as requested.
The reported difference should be 23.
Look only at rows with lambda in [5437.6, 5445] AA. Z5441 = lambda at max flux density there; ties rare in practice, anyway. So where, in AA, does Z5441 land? 5443.19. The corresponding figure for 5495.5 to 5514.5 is 5499.89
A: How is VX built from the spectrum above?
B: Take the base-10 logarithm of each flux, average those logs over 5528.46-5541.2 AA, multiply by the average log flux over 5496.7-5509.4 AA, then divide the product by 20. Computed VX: 0.1359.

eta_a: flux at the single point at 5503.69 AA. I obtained 39.01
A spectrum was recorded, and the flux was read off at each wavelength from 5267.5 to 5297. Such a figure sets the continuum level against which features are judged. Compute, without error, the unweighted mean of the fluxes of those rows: 45.2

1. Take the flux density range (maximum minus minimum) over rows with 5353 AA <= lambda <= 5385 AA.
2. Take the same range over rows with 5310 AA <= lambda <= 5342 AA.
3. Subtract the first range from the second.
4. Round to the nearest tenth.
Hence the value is -3.2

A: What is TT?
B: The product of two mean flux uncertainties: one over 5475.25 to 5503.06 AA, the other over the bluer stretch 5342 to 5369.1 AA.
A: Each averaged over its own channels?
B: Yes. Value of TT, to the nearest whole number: 47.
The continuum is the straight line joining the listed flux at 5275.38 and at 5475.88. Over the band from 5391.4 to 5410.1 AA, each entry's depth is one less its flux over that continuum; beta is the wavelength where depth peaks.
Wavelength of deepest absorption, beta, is 5404.48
